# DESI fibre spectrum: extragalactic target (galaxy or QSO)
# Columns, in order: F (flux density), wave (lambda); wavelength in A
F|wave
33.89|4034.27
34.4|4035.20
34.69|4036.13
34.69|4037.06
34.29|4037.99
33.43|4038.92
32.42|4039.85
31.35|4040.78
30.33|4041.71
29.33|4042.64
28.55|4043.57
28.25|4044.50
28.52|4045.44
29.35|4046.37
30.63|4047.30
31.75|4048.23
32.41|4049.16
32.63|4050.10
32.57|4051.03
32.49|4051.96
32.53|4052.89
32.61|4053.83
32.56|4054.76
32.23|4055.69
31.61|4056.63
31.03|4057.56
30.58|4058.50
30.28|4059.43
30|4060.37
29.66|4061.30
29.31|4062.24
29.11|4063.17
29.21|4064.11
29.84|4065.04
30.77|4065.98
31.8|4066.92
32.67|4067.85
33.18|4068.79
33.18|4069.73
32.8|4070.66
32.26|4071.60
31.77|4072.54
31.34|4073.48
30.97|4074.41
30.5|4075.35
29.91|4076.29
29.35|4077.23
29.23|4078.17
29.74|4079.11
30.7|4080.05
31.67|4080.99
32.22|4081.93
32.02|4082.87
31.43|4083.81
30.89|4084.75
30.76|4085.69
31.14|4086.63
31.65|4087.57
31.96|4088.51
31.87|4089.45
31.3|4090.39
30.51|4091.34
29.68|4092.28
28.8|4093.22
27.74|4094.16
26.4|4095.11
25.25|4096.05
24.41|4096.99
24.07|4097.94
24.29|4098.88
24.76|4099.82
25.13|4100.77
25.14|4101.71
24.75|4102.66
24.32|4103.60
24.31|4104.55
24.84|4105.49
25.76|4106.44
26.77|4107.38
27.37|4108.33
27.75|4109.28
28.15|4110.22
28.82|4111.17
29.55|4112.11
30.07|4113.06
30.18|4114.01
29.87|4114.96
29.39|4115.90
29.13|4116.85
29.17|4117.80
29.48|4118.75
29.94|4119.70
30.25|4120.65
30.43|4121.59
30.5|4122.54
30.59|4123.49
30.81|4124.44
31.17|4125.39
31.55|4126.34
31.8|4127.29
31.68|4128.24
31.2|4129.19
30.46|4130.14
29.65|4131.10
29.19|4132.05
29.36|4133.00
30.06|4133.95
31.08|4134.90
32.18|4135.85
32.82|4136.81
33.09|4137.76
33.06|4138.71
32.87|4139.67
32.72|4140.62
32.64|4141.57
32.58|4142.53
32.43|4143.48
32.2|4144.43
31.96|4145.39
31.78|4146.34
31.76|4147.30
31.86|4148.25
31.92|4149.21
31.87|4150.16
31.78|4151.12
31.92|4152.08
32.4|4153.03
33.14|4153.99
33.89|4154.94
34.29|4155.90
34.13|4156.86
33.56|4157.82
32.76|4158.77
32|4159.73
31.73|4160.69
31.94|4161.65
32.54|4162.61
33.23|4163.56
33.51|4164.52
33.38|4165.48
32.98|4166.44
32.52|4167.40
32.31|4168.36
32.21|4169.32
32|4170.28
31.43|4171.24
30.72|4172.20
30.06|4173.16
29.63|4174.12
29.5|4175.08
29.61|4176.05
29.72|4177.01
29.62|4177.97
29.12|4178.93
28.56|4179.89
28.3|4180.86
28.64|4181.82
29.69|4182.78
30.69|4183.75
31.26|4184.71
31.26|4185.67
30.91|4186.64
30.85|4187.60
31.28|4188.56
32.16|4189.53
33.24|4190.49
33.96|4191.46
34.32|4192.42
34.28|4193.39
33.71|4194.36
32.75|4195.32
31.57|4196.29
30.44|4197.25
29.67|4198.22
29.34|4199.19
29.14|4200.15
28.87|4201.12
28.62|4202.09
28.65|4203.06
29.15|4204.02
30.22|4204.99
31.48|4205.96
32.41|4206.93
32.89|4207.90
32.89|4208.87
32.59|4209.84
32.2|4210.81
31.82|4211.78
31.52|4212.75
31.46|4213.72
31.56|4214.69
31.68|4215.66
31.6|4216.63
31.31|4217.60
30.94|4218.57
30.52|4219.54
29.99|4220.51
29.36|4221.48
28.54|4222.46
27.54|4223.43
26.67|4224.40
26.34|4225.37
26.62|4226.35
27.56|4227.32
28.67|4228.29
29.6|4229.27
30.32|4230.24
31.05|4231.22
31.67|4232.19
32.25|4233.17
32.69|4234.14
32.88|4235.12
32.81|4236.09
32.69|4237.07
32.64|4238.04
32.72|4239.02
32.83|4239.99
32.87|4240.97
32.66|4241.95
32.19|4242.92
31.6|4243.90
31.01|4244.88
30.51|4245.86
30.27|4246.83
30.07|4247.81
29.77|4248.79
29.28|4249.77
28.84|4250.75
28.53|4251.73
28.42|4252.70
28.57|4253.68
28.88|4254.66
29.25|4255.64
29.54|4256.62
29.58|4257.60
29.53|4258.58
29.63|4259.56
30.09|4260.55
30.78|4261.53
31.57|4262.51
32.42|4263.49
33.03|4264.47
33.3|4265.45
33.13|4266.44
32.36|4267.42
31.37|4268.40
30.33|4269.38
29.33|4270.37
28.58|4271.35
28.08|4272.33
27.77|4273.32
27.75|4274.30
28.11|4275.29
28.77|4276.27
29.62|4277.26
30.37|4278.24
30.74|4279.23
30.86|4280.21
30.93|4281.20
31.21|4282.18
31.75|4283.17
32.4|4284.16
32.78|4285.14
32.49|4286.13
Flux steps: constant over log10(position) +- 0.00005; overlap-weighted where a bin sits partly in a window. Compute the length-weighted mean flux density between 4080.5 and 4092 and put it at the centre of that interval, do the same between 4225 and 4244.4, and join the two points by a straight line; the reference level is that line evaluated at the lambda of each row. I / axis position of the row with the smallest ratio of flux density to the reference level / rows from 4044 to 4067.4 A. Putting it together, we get 4044.50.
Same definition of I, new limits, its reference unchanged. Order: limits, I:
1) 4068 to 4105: 4097.94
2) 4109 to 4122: 4109.28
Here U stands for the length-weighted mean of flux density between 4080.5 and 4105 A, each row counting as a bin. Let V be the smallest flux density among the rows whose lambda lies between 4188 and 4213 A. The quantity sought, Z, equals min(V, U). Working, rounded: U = 28.3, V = 28.62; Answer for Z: 28.3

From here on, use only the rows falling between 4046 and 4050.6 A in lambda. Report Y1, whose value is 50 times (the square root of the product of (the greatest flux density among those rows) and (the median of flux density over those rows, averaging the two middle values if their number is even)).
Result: 1609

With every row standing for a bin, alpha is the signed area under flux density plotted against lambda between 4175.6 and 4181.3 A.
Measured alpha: 166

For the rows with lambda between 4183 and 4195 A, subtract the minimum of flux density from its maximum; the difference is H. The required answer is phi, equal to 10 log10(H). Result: 5.6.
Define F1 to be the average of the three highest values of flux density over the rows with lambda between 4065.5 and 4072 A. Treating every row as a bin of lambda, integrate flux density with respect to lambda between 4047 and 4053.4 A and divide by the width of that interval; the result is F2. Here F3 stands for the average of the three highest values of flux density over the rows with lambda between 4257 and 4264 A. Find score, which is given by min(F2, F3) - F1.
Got -1.5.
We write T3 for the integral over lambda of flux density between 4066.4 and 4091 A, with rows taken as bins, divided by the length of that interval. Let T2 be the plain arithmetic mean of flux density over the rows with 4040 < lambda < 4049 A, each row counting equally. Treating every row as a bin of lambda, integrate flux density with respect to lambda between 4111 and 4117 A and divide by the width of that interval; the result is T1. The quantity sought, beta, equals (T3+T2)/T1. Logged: 2.06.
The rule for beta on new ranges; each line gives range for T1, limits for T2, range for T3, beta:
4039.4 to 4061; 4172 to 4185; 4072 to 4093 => 1.95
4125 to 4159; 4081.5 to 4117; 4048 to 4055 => 1.90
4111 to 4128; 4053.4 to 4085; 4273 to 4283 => 2.01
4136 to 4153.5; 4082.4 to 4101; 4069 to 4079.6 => 1.85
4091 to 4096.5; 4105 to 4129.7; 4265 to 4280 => 2.12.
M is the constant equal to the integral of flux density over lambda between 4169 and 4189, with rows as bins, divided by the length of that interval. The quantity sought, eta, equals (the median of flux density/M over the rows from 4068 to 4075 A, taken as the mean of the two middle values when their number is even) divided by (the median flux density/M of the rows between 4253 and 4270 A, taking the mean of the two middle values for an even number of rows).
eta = 1.06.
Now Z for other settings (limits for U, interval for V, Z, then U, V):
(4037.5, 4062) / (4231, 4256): 28.4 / 31.2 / 28.42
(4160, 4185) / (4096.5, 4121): 24.1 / 31.0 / 24.07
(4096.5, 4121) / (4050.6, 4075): 27.2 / 27.2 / 29.11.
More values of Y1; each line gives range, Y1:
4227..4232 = 1516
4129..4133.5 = 1521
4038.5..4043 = 1619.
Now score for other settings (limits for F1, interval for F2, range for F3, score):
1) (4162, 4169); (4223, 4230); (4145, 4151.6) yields -5.7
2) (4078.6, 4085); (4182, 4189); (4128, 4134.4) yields -1.2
